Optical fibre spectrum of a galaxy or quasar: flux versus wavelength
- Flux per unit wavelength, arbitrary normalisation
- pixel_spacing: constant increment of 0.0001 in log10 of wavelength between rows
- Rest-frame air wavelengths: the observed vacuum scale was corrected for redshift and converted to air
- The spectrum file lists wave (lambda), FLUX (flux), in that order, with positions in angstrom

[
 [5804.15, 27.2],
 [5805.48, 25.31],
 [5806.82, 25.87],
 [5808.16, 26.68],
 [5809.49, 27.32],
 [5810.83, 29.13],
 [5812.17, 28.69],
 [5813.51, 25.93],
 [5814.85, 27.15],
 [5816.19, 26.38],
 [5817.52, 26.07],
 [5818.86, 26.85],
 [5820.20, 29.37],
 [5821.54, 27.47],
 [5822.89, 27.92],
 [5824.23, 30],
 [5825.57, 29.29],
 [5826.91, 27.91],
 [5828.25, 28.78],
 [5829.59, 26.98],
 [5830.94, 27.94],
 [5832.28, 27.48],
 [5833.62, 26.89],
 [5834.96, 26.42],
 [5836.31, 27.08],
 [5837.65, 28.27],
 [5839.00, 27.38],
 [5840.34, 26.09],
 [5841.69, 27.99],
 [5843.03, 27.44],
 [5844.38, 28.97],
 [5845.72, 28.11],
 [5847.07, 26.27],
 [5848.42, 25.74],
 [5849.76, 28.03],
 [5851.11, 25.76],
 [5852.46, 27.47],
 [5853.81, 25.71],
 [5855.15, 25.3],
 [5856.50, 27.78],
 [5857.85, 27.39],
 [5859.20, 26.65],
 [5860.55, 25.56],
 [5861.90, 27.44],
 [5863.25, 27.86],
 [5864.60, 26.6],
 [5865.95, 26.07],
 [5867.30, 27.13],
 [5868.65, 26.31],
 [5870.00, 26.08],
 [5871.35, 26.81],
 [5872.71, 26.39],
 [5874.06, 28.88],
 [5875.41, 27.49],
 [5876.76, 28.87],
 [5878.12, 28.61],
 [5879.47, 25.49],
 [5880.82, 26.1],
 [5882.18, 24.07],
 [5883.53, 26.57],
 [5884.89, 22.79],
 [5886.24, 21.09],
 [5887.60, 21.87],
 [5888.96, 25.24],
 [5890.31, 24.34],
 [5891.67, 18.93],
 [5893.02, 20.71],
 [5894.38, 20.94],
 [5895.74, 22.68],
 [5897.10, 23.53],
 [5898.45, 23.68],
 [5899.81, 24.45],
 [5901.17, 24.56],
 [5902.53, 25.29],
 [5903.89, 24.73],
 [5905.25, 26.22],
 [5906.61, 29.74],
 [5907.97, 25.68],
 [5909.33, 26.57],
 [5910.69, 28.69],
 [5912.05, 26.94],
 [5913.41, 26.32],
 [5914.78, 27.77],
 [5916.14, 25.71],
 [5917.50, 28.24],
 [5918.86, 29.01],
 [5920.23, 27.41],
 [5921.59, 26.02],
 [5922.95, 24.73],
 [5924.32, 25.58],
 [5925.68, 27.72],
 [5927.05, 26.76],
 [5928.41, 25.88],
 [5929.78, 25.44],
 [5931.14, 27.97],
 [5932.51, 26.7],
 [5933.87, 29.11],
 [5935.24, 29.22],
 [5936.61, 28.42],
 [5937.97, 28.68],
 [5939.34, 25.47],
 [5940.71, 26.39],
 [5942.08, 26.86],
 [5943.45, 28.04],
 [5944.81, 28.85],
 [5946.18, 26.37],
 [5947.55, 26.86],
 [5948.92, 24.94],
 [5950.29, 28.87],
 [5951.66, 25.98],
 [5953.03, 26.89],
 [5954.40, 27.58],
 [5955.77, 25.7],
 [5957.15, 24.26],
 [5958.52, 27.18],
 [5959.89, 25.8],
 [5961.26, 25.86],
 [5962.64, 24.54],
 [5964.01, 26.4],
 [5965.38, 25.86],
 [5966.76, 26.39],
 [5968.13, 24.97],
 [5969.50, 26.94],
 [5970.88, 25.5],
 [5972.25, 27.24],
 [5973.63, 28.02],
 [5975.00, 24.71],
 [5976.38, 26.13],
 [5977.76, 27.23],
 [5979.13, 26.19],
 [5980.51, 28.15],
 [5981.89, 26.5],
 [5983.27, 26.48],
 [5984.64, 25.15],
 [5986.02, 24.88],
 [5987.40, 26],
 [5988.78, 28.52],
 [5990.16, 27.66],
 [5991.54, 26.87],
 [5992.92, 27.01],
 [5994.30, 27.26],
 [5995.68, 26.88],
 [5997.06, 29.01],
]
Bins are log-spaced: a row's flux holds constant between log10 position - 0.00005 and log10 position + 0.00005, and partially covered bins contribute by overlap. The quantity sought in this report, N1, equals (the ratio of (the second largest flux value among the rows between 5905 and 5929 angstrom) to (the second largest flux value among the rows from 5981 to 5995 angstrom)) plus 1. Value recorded 2.05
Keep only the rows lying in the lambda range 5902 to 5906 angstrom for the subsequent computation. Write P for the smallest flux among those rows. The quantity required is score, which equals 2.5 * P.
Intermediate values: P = 24.73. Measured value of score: 61.8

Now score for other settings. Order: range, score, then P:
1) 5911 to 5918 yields 64.3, 25.71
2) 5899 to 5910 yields 61.1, 24.45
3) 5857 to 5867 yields 63.9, 25.56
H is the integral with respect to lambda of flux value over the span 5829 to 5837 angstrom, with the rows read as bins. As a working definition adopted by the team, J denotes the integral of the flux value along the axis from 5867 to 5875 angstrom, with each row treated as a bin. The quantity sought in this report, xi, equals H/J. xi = 1.01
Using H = 217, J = 216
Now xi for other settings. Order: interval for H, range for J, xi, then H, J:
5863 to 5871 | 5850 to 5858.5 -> 0.94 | 213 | 226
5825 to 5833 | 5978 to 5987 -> 0.95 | 224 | 236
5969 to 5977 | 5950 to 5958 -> 1.00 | 211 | 211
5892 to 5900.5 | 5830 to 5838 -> 0.88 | 191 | 218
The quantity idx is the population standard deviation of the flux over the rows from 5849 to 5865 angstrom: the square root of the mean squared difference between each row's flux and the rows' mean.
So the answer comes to 1.0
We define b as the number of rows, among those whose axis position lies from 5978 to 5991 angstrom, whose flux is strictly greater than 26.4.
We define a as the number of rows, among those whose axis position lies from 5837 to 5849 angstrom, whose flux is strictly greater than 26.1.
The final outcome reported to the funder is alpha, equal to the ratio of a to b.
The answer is 1.4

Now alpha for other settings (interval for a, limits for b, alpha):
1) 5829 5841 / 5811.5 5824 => 1.3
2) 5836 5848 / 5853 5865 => 1.3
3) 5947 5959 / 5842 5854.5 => 1.0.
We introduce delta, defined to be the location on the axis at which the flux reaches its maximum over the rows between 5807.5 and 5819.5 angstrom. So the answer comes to 5810.83 angstrom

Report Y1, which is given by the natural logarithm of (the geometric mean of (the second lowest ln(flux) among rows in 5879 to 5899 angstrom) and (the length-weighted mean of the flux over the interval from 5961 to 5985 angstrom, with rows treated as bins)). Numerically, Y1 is 2.19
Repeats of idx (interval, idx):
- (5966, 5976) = 1.1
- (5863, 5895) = 2.7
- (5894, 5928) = 2.0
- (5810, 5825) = 1.3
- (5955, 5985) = 1.0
